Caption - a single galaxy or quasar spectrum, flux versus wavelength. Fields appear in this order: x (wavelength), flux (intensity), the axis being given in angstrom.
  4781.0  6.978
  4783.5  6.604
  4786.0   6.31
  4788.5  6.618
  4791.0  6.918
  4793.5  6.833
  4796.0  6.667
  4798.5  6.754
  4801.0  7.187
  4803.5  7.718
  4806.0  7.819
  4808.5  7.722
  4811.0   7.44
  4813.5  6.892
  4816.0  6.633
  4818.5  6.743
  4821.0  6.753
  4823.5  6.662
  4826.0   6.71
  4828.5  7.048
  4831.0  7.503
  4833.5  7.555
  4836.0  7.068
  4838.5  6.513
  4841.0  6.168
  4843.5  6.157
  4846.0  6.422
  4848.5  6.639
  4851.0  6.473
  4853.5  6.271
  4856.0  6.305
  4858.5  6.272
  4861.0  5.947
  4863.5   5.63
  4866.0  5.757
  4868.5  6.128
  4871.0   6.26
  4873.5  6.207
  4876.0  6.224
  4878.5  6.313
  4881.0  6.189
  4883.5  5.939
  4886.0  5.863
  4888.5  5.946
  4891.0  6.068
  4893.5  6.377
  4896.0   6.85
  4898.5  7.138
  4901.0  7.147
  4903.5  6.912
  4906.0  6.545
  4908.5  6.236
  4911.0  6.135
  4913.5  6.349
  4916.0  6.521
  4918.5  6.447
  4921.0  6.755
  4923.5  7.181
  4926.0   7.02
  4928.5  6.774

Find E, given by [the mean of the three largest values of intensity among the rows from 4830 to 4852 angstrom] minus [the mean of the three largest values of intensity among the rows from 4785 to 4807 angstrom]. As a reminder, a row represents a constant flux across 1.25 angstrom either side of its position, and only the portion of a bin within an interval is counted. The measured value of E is -0.2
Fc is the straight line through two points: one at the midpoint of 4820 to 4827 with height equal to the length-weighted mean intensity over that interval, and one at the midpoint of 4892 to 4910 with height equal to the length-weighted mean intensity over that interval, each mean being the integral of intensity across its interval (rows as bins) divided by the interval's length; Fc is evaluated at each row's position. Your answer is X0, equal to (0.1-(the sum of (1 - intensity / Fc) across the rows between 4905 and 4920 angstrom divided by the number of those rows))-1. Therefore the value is -0.95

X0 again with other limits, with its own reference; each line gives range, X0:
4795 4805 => -0.84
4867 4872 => -0.98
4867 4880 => -0.97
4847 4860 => -0.95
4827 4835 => -0.80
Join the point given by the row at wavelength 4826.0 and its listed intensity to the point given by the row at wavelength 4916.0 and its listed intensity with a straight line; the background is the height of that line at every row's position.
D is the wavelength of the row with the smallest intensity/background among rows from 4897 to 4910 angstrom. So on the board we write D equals 4908.5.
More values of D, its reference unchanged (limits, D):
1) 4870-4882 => 4881.0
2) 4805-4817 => 4816.0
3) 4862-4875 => 4863.5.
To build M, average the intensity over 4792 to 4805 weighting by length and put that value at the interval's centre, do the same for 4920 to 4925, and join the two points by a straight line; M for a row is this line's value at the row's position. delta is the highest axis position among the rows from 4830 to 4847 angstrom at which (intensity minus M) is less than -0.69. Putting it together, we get 4843.5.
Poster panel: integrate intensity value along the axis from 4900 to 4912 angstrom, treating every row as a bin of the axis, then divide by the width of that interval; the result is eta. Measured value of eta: 6.6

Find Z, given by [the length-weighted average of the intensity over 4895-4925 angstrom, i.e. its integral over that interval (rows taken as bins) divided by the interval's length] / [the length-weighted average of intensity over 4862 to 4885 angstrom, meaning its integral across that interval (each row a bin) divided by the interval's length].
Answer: 1.10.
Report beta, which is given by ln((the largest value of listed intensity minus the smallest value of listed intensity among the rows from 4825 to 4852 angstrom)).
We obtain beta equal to 0.3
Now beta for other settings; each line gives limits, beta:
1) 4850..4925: 0.4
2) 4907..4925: 0.0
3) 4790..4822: 0.2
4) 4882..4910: 0.2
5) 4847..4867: 0.0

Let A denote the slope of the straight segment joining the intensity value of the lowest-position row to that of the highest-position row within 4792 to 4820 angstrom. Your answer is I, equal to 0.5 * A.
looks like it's -0.002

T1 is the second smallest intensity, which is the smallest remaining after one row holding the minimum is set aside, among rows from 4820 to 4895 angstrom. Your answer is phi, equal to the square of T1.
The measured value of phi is 33.1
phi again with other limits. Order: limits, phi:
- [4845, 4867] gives 33.1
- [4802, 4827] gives 44.4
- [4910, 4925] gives 40.3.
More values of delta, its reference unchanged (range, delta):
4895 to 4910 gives 4908.5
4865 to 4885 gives 4883.5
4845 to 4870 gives 4868.5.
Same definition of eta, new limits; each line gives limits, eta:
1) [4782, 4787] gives 6.5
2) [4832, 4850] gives 6.7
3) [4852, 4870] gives 6.1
